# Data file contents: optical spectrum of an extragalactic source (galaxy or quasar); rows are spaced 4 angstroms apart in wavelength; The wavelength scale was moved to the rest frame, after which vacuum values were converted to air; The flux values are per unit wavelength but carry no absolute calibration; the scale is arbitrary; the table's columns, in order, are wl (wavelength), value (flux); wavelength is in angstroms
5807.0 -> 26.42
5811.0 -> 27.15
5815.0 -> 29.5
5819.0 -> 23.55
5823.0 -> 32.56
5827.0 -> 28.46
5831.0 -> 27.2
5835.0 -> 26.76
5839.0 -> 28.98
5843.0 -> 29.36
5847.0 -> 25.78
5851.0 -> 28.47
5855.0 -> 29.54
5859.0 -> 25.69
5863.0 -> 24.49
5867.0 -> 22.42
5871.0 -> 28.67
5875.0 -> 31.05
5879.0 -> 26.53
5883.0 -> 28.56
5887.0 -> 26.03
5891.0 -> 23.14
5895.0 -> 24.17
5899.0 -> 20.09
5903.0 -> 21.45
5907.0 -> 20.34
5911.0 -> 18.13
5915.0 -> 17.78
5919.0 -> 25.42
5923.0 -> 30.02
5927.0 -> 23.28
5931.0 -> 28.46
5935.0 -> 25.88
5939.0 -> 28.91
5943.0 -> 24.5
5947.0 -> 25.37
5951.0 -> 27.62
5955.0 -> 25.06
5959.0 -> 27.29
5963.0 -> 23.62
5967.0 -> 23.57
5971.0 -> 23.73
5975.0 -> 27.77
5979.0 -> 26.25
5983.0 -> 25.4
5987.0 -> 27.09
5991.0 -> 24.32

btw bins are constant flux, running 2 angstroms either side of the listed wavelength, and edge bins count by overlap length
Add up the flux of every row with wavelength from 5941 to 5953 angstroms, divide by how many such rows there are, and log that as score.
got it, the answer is 26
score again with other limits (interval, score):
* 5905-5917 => 19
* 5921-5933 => 27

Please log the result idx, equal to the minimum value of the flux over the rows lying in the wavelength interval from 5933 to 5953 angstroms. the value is 24.5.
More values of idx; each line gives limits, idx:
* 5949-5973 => 23.57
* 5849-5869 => 22.42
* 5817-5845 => 23.55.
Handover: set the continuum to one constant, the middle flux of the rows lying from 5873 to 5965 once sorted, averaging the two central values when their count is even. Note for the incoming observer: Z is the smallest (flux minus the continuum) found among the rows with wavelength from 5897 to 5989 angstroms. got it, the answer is -7.6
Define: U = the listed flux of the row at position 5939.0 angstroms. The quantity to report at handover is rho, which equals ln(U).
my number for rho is 3.36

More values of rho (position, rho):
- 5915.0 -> 2.88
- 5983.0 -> 3.23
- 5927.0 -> 3.15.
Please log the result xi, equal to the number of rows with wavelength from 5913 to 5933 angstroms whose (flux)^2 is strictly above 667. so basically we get 2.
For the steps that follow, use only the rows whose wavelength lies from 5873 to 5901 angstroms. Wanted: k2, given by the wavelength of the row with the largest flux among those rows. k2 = 5875.0 angstroms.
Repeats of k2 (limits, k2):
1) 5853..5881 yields 5875.0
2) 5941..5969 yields 5951.0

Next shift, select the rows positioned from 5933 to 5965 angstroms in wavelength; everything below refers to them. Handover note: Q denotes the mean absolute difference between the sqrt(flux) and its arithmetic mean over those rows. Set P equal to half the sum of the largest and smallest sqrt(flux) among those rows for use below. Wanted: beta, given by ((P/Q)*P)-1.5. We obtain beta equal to 186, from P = 5.12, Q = 0.14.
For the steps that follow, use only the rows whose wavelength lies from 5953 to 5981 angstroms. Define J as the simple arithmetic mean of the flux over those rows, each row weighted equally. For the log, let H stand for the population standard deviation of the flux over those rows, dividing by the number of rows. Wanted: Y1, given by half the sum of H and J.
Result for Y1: 13.5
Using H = 1.66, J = 25.3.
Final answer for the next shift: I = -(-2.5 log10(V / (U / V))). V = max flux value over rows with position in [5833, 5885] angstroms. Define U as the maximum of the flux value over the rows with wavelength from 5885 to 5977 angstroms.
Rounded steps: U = 30.02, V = 31.05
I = 3.77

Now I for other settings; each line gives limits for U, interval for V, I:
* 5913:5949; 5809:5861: 3.87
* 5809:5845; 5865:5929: 3.68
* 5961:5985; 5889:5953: 3.78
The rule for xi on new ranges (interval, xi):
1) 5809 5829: 4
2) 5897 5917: 0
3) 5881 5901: 2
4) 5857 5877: 2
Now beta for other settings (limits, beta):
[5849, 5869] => 114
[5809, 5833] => 139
